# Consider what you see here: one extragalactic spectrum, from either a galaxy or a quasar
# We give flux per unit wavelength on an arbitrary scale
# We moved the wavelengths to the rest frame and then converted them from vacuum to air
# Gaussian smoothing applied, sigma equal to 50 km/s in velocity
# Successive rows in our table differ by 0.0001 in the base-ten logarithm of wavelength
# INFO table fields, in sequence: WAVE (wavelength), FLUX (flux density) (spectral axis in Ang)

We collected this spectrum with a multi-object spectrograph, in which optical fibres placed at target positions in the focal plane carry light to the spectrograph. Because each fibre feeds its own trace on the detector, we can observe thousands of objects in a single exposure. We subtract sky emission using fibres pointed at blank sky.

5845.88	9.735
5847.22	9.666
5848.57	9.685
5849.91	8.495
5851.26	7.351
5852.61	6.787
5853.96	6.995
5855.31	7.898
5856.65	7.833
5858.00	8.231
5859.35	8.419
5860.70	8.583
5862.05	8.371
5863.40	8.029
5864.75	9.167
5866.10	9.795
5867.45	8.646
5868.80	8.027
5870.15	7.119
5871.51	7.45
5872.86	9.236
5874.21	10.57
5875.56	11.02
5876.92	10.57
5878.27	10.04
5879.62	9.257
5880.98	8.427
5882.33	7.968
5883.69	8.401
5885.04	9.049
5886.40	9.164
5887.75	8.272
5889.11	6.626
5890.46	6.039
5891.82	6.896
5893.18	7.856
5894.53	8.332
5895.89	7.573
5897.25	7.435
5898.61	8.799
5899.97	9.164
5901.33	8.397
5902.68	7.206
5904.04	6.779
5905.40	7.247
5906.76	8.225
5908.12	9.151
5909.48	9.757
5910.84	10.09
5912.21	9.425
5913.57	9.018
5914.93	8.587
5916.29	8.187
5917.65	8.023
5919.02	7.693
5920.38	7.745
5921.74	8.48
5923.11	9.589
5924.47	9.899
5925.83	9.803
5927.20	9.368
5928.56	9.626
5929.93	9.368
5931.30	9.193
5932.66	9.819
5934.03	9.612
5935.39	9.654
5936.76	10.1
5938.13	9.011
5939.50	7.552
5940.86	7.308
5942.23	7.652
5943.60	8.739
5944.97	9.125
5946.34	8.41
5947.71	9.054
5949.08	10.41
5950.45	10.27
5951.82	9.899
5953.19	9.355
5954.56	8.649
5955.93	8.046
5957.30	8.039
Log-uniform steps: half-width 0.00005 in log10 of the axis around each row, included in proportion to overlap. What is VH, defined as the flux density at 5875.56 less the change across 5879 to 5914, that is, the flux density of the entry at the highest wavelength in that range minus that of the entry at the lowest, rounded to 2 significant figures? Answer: 11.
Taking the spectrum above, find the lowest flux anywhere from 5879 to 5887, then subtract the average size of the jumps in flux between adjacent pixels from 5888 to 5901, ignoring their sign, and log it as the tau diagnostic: 7.3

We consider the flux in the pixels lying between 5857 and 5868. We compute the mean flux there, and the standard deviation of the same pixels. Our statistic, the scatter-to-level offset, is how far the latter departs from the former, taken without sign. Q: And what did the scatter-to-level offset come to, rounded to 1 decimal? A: 8.1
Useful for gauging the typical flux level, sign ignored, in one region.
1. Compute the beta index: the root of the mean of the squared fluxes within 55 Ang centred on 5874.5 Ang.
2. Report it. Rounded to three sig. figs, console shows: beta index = 8.50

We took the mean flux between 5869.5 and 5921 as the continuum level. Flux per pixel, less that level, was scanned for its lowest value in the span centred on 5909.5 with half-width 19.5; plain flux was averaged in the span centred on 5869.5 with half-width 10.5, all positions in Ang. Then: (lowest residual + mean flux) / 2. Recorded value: 3.31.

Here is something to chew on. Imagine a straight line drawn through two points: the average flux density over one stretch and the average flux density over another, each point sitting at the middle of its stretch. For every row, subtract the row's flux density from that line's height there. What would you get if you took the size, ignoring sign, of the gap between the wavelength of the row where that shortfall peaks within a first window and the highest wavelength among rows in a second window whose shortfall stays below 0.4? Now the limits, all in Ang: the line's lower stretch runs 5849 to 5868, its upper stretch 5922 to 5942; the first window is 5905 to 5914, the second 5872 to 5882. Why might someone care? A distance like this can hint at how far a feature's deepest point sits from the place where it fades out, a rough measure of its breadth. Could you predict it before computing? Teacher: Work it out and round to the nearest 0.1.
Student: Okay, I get 24.4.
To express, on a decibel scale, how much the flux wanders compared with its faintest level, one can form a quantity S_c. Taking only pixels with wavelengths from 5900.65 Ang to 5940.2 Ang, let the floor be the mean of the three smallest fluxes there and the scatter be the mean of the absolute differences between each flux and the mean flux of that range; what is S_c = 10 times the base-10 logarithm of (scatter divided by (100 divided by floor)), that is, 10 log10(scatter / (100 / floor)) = -12.3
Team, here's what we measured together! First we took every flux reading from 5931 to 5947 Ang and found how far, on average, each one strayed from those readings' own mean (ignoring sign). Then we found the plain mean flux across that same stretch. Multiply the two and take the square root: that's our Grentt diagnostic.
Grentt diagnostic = 2.6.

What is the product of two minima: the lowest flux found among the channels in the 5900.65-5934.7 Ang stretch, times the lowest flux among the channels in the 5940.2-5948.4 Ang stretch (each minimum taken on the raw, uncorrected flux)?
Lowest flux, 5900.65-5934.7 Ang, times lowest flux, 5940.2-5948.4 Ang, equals 50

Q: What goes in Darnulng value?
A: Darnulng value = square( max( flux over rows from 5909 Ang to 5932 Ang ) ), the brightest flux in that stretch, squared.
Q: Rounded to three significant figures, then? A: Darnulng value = 102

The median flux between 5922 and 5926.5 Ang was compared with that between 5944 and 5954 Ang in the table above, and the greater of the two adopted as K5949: 9.8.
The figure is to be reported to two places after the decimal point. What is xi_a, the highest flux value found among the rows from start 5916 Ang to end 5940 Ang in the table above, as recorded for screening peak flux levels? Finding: 10.10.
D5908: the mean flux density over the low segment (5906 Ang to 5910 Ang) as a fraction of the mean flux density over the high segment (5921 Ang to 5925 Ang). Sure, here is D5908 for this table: 0.97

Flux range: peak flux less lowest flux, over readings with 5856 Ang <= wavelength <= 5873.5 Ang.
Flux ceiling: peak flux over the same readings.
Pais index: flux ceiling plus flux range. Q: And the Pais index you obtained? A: 12.5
